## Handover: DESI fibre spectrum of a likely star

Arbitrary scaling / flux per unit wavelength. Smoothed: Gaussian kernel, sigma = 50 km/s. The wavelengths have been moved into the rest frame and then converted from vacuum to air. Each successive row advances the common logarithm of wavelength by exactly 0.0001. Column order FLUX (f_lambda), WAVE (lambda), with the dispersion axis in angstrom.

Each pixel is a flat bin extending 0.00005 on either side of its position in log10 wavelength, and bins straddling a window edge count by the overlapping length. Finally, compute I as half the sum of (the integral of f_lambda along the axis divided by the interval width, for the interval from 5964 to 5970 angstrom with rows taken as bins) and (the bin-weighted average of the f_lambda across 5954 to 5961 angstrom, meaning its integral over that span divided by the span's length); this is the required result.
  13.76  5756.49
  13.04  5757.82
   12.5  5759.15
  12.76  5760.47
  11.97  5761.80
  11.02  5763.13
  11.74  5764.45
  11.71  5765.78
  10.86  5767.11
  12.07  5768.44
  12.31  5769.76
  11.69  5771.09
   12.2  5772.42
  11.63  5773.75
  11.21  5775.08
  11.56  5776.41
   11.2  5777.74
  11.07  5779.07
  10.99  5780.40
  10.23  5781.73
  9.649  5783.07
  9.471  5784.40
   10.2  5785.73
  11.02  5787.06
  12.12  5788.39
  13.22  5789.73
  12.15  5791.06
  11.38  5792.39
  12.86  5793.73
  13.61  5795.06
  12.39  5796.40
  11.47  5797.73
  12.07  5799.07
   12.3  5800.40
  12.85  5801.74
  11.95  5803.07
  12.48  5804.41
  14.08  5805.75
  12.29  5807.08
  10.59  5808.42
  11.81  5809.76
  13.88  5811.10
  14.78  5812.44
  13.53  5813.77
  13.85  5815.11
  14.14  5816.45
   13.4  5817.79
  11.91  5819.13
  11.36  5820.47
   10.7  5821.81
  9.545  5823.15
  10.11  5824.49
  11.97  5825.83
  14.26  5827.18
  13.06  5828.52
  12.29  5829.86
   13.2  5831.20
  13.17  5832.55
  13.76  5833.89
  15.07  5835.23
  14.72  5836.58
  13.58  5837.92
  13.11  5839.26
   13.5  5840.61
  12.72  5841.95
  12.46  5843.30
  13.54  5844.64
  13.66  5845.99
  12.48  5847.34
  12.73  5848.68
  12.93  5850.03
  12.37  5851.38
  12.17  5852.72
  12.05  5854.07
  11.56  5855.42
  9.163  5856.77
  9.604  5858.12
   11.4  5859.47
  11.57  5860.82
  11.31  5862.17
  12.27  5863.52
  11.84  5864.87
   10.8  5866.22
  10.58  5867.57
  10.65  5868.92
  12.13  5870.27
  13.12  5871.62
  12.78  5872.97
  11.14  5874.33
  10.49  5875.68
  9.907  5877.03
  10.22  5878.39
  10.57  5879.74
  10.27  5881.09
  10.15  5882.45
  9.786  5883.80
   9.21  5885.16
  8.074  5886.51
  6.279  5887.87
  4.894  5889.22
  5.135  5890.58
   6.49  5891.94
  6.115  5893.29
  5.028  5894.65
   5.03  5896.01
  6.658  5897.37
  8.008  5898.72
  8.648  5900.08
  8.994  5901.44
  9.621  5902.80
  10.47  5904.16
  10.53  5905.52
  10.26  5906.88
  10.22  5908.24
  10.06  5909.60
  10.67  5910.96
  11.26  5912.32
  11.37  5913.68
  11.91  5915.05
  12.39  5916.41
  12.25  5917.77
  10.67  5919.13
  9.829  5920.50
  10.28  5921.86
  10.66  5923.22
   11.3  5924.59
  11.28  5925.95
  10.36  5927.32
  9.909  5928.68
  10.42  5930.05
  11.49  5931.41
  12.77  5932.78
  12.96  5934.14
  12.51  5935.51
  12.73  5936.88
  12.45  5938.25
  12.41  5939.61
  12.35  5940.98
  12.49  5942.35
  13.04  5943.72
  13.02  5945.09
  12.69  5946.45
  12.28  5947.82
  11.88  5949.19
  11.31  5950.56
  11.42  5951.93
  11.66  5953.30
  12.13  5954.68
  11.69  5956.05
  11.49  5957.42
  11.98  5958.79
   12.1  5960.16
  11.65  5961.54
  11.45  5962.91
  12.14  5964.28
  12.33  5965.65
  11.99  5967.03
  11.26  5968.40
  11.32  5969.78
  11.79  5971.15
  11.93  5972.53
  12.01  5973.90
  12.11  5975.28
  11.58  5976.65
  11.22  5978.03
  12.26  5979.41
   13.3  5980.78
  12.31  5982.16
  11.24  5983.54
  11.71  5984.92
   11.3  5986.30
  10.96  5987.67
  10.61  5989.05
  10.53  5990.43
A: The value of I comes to 11.8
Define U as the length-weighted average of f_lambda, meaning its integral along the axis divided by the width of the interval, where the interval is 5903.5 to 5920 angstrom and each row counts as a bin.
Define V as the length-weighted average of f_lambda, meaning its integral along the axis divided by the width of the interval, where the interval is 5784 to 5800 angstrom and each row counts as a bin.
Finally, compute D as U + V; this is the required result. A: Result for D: 22.9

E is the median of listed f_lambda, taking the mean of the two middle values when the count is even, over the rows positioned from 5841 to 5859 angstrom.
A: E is 12.5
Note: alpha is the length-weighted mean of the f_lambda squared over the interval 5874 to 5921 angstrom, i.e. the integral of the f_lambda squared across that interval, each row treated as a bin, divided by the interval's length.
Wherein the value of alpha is 89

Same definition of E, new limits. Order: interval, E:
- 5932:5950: 12.5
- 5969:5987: 11.8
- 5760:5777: 11.7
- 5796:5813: 12.3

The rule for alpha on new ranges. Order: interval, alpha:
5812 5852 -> 169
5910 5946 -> 137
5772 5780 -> 131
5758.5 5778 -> 139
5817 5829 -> 142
